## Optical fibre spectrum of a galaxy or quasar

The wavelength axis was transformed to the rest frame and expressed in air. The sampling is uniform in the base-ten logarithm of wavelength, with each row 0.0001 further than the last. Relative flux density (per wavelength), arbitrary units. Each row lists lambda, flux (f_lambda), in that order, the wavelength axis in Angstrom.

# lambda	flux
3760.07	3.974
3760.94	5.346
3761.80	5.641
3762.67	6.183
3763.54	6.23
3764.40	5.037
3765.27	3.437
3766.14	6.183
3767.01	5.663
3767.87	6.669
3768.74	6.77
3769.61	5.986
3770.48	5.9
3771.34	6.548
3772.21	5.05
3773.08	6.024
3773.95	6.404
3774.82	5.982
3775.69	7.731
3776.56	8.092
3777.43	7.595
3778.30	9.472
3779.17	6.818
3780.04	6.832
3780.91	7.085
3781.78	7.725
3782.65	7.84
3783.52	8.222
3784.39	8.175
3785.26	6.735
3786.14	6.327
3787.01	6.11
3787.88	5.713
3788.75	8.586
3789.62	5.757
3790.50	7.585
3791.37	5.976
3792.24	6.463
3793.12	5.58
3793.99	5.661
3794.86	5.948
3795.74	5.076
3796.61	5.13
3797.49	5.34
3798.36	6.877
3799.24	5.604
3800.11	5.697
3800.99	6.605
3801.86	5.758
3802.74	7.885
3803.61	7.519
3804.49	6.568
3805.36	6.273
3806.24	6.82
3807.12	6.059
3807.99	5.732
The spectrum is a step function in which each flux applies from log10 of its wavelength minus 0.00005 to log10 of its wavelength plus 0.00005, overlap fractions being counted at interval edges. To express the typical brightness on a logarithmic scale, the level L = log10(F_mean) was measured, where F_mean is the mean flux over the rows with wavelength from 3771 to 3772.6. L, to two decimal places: 0.76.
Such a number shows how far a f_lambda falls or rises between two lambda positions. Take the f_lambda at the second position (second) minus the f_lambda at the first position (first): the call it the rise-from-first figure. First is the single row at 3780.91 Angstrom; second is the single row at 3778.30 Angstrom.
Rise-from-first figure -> 2.4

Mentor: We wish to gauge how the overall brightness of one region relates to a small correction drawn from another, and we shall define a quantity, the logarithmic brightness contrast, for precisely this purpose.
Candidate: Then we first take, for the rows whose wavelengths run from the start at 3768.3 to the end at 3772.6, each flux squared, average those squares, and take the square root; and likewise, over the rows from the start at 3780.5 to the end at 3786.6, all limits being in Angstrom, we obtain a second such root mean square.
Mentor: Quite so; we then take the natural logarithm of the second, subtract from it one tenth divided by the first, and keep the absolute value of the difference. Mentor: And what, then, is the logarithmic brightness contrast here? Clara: 2.00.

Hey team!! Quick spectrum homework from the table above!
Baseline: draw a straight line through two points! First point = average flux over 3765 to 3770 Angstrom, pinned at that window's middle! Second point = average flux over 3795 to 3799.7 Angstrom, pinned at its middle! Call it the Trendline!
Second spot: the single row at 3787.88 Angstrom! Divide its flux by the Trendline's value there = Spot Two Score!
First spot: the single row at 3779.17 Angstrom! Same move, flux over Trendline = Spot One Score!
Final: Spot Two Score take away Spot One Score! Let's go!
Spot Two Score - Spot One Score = -0.18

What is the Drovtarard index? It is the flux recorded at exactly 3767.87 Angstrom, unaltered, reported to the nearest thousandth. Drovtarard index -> 6.669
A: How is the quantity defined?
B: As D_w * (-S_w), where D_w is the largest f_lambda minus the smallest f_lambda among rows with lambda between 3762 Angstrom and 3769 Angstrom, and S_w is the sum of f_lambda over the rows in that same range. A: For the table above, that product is -154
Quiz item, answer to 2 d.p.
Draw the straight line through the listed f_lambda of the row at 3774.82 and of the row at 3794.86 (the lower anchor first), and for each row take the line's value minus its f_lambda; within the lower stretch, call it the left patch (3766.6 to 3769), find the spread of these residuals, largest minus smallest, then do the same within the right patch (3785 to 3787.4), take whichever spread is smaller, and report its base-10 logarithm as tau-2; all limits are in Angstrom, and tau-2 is -0.21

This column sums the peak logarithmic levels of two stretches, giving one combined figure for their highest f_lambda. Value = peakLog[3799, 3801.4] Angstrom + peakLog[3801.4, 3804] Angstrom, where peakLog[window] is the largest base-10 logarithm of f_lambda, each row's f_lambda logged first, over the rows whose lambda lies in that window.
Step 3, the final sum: 1.72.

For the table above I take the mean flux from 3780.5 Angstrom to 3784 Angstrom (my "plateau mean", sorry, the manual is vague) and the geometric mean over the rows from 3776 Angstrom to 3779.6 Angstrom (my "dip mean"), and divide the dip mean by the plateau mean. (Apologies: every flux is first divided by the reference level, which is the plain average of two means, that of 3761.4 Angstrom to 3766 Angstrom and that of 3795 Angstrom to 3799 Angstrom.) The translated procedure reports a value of 1.03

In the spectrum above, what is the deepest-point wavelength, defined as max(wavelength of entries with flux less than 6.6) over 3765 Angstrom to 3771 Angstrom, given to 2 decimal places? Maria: 3770.48 Angstrom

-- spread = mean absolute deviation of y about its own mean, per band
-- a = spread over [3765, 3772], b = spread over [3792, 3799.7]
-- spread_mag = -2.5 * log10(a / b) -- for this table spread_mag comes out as -0.42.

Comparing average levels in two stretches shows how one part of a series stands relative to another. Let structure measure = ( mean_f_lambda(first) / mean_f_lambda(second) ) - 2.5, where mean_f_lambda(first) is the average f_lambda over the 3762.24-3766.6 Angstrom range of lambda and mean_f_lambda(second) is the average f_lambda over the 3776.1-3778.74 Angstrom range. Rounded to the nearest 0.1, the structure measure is -1.9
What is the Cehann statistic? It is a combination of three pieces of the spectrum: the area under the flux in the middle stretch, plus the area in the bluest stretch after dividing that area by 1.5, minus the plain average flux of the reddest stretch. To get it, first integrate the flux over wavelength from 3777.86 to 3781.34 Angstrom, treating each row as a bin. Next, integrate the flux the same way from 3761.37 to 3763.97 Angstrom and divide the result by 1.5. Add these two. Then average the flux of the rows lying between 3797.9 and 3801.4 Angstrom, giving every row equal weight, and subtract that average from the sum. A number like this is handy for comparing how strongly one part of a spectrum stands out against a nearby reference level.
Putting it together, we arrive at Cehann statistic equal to 30.5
